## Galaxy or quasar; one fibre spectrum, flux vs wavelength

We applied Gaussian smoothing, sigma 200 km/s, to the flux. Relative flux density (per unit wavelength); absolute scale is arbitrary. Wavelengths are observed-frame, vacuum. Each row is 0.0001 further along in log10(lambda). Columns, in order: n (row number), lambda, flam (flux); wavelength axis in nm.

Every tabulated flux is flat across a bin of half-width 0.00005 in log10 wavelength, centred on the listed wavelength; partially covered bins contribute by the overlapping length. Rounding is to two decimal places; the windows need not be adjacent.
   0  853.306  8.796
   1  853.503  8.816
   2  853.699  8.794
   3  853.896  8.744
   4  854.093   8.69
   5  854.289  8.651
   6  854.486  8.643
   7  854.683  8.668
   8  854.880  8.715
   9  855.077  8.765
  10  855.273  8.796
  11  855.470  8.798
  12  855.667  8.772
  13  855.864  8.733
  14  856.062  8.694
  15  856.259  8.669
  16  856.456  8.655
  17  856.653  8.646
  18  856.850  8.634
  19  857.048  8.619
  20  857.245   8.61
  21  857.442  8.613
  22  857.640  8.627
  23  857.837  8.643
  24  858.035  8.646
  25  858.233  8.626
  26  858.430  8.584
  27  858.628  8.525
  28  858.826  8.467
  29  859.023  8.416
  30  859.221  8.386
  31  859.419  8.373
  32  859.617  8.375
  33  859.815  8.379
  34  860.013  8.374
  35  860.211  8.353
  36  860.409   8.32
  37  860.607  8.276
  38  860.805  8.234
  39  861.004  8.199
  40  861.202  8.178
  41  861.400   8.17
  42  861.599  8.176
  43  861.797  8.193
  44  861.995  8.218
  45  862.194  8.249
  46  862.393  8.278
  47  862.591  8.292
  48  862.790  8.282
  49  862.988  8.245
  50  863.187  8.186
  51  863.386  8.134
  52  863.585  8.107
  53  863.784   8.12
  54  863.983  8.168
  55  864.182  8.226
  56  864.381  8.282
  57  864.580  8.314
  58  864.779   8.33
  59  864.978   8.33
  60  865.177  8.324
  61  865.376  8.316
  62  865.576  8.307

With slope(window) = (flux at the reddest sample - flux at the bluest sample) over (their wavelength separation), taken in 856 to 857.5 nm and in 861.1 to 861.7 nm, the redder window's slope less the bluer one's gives 0.05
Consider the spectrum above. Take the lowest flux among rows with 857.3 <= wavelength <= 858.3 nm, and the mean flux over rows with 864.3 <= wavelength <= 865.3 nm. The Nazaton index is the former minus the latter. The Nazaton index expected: 0.3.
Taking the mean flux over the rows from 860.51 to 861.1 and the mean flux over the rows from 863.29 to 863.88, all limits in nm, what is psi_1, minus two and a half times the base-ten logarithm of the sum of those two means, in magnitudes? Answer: -3.03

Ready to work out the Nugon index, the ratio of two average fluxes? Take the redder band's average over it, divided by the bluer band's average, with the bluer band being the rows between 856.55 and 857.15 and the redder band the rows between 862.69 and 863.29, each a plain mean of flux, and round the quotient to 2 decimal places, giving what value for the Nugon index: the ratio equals 0.95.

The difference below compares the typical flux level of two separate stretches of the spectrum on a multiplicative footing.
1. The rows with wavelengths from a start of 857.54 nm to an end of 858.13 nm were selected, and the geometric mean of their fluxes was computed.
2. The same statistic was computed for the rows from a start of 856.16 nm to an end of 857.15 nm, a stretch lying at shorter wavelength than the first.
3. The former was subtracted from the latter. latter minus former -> 0.01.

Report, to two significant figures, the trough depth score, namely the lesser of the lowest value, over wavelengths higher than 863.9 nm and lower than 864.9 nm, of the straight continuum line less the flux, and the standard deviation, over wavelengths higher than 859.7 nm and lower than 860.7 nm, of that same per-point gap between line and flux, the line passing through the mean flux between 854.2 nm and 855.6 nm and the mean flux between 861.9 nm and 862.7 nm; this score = -0.23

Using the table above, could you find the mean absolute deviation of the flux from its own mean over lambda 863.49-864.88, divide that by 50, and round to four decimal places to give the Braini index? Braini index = 0.0015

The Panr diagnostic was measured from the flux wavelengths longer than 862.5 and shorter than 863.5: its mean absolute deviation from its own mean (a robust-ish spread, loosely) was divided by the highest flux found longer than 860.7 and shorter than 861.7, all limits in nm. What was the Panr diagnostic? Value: 0.0066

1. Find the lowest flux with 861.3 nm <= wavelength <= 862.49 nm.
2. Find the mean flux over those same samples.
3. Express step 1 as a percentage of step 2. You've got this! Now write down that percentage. 99.5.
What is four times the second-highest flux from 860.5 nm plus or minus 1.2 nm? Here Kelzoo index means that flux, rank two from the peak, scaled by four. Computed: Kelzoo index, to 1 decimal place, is 33.5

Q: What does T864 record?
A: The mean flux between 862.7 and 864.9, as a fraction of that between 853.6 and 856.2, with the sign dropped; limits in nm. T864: 0.942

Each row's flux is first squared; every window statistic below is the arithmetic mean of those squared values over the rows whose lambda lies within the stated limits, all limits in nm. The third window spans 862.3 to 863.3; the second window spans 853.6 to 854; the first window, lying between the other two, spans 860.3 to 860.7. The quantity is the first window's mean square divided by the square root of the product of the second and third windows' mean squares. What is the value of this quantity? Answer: 0.95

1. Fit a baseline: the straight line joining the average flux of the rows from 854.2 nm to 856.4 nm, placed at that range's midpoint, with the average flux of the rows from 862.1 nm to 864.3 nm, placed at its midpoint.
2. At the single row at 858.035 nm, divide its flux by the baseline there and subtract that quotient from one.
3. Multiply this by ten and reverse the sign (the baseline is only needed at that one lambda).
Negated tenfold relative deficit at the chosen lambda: 0.12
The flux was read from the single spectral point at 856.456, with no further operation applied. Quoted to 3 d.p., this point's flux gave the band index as 8.655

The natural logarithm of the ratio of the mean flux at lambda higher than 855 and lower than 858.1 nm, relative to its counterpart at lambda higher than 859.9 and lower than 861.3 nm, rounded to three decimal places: 0.048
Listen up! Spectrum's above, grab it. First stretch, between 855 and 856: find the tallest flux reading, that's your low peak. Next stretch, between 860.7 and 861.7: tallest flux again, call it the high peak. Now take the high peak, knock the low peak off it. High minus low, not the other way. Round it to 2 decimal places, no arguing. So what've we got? -0.56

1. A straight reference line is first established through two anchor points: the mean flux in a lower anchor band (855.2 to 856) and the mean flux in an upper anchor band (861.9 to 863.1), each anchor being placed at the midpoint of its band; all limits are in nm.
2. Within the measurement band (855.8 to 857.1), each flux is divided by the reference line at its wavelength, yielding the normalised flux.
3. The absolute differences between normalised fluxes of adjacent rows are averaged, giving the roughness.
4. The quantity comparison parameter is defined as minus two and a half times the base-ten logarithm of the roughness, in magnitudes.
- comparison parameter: 7.7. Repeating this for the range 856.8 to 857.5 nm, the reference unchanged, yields 7.6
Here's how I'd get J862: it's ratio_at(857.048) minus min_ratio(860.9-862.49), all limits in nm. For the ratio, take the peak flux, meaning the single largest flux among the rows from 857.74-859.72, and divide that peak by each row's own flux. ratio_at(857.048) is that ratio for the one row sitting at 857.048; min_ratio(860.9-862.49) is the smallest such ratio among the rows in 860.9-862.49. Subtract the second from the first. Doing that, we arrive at -0.04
